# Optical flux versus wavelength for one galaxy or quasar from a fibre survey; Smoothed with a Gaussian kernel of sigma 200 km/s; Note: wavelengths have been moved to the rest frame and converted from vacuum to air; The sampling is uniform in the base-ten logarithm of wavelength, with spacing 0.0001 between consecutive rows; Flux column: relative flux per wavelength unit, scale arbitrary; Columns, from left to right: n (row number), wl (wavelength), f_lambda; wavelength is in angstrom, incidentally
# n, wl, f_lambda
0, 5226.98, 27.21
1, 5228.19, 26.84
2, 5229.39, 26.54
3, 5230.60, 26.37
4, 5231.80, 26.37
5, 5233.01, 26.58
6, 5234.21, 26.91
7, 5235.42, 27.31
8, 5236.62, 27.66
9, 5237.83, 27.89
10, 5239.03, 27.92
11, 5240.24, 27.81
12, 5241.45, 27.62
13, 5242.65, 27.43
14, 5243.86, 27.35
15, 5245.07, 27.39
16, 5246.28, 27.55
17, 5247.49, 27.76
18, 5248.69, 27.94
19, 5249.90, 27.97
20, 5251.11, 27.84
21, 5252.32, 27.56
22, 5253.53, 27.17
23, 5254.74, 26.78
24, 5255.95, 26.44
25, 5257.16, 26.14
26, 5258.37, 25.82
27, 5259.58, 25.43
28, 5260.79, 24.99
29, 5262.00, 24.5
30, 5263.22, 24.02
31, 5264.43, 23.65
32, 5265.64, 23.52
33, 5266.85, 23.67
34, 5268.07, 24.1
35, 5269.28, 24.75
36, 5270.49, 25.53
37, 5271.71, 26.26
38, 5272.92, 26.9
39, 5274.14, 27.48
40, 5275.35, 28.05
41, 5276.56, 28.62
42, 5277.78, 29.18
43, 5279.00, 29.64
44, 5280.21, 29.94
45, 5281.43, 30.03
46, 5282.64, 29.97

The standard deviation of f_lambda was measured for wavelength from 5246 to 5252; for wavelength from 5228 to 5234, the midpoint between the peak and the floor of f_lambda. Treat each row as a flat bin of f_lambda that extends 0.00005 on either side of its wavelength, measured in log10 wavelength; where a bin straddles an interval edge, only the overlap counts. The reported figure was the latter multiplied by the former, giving 4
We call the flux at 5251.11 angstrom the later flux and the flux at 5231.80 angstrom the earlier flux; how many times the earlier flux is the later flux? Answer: 1.06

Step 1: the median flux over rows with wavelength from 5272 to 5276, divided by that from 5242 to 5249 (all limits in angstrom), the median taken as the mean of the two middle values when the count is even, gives 1.00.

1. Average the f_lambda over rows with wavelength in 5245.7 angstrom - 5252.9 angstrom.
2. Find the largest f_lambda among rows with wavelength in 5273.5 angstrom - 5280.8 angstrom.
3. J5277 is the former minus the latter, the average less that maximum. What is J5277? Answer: -2.2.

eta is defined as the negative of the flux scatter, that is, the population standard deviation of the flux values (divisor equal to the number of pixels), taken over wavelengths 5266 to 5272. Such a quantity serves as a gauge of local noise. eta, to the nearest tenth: -0.9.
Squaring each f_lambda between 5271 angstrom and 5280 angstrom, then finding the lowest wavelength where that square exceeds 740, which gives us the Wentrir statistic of 5274.14 angstrom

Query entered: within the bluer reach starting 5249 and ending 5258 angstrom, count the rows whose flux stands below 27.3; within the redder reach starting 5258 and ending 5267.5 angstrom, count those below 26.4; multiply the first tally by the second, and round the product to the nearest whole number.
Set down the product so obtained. 32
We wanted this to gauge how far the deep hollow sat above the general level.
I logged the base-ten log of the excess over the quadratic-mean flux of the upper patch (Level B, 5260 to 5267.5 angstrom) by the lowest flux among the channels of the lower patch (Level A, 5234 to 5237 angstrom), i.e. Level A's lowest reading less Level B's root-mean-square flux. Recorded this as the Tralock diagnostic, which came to 0.45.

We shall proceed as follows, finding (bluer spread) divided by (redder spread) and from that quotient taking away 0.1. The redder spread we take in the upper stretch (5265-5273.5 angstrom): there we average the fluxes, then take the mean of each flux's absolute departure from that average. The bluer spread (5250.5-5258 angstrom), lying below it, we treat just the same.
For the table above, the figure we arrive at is 0.39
